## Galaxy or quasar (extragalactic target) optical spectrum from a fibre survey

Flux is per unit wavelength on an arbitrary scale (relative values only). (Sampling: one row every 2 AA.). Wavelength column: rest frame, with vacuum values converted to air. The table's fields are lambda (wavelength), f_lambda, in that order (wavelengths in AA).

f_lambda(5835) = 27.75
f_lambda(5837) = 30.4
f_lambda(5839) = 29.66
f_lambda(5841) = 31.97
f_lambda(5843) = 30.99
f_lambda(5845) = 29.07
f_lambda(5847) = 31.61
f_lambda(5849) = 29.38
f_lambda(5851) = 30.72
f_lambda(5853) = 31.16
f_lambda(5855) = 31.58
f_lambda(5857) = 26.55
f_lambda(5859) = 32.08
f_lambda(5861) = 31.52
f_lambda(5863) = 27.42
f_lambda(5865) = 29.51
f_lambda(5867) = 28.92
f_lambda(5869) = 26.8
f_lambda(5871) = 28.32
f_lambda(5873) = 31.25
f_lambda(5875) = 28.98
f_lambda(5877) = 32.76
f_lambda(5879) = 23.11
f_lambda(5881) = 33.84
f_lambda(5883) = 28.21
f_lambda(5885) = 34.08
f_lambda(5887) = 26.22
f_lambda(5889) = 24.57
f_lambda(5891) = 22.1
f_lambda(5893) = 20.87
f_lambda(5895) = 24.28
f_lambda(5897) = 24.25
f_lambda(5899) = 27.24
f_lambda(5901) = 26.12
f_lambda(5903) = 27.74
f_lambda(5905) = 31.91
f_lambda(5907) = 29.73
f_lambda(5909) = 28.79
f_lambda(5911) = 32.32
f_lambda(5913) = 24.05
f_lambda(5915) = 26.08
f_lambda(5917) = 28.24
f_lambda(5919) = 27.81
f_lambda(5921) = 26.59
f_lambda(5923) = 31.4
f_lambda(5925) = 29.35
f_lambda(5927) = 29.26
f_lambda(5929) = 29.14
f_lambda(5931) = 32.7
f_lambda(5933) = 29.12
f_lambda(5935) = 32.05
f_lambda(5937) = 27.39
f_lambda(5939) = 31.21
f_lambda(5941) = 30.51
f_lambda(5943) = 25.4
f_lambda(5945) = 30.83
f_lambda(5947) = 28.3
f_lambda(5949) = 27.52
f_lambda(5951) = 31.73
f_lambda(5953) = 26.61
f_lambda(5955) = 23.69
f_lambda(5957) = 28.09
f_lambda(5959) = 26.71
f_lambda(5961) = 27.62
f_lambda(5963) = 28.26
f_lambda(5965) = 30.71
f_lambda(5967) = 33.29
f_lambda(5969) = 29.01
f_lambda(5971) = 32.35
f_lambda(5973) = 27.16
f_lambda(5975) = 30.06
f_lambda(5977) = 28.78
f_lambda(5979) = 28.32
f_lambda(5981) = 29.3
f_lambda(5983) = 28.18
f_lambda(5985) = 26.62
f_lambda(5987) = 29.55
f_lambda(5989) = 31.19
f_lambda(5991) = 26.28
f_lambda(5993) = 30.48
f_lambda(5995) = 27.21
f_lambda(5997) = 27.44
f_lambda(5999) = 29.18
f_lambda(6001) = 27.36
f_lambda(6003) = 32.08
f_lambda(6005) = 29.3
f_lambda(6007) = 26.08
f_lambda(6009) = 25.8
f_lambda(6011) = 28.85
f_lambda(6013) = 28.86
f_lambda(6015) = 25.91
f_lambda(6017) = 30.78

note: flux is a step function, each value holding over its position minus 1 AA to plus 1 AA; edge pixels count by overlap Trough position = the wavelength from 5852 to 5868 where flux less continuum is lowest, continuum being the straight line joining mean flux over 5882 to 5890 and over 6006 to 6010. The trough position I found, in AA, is 5857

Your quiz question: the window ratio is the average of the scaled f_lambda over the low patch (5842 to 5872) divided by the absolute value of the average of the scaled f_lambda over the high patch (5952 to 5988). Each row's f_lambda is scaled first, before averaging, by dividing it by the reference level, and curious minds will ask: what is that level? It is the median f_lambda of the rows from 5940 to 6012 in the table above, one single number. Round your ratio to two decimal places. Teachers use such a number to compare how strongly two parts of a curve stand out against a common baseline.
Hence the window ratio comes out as 1.04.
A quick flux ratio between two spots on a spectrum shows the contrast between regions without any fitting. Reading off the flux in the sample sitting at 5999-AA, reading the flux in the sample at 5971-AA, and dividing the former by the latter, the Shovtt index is 0.90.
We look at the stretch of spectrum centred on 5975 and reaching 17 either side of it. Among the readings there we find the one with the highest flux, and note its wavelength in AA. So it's 5967 AA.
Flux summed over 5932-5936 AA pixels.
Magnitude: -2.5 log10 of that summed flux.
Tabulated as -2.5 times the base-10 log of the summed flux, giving -4.47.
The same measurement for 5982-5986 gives -4.35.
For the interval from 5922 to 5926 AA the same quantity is -4.46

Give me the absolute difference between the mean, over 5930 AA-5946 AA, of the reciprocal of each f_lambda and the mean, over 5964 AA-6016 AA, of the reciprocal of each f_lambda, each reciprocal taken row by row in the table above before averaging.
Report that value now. 0.0012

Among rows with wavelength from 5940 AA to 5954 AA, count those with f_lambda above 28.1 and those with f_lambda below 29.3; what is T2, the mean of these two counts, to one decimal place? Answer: 4.0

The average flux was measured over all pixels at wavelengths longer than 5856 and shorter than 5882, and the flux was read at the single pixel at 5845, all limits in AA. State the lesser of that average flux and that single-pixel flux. 29.1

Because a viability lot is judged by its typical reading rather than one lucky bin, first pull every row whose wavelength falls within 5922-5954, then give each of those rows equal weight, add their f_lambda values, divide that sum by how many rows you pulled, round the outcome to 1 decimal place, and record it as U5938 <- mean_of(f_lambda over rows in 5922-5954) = 29.5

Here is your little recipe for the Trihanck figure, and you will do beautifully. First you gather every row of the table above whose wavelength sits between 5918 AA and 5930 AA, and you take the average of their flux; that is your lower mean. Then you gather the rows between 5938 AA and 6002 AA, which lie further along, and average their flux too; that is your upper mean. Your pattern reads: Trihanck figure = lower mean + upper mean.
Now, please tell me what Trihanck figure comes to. 57.6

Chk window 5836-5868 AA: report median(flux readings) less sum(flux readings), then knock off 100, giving -552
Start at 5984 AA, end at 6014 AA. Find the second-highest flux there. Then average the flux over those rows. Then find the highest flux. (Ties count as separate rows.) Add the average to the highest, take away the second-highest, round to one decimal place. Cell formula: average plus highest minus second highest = 29.3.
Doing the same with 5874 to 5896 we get 27.4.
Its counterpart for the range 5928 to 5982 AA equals 29.7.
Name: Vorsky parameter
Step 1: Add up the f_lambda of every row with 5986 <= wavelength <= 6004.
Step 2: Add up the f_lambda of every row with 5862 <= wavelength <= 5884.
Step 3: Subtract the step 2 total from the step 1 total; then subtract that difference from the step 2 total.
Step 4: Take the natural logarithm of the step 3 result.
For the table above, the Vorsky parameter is 5.9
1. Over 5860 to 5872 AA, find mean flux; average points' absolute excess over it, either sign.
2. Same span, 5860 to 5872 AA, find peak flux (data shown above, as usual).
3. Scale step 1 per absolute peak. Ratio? 0.039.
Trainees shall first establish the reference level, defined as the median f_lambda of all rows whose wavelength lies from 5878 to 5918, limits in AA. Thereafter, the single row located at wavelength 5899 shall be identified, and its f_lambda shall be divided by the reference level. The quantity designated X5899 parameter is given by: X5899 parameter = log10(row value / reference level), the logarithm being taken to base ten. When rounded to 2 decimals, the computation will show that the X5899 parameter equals 0.01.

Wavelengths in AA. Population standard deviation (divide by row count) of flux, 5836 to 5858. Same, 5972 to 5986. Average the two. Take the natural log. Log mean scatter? 0.26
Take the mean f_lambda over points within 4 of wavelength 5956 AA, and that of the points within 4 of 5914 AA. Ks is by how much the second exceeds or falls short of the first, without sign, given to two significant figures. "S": 1.4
